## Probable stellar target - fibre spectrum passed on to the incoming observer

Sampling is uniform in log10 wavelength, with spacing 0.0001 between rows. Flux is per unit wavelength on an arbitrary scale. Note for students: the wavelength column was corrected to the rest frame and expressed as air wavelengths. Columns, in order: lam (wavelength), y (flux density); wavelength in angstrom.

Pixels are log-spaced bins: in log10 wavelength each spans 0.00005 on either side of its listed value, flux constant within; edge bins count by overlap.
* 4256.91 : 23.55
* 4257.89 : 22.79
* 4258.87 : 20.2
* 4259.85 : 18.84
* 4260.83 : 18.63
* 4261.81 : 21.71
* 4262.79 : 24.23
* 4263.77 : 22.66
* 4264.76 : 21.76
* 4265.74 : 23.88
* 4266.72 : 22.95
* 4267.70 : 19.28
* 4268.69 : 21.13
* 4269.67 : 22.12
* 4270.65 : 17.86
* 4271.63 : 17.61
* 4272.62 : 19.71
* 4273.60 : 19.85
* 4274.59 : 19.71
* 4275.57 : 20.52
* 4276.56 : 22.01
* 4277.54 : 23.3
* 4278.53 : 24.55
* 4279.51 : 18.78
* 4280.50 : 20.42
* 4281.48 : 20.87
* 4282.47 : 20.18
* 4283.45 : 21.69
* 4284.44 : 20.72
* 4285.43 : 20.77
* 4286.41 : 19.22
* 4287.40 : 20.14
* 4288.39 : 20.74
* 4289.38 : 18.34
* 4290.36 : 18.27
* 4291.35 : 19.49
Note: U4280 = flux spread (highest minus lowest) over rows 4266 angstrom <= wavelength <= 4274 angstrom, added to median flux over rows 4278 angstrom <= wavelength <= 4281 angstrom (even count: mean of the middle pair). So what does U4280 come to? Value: 25.8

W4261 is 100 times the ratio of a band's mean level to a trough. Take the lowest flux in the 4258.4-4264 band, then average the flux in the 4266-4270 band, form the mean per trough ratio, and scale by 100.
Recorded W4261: 115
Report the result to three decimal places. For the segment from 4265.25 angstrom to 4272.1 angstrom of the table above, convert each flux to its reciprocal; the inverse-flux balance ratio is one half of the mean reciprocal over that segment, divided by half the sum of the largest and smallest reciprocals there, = 0.496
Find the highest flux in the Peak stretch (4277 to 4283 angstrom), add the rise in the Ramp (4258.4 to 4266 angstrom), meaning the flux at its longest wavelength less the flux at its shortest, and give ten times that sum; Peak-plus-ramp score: 282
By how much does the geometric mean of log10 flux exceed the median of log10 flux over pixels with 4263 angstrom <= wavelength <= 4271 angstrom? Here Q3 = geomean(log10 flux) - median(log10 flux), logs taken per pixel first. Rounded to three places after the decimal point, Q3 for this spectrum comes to -0.012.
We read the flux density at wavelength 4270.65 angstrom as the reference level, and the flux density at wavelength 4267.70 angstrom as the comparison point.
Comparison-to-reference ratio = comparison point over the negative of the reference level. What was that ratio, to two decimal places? -1.08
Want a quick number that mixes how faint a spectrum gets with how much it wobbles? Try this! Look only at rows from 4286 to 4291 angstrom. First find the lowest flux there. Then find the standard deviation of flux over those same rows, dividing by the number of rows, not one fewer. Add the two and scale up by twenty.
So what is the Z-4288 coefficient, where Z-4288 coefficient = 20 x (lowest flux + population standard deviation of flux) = 385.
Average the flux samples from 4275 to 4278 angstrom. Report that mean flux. 21.9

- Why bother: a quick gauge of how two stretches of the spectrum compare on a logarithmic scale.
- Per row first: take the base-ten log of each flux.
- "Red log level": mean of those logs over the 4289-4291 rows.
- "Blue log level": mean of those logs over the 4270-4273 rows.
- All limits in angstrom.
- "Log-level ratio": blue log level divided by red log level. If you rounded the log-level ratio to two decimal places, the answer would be 1.00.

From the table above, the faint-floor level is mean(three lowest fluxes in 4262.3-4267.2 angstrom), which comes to 22.5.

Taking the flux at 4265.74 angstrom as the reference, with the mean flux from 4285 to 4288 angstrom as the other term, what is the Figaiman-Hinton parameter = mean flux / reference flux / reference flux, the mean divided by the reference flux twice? 0.035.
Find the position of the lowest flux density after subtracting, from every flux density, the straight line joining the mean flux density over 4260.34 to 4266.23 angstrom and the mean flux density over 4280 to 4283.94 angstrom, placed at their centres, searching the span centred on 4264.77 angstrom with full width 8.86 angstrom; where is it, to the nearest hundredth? 4260.83 angstrom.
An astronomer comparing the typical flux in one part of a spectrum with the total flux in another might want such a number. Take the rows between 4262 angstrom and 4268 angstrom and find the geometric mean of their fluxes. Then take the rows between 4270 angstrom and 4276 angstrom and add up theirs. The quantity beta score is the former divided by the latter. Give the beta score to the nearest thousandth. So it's 0.194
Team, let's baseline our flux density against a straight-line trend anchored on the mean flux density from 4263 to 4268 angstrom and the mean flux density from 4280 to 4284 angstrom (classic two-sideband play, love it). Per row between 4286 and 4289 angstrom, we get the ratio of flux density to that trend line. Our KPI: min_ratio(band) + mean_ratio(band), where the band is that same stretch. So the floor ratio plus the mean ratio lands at 1.93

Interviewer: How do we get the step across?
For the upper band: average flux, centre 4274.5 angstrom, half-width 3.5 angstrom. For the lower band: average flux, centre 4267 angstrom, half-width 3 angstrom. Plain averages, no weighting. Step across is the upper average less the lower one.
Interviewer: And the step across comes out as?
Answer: -1.5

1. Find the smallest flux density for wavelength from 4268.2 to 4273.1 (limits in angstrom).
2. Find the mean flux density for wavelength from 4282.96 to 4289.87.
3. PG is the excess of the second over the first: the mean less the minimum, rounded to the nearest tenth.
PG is 2.6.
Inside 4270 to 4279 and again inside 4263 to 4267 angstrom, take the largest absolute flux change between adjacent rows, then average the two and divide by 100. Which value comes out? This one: 0.021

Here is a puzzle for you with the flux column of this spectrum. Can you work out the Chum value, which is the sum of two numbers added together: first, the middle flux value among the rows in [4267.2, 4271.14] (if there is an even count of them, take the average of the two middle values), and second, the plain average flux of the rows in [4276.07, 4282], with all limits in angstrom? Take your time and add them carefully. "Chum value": 41.9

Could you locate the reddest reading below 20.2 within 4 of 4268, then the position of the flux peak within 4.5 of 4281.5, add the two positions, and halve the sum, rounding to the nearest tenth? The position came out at 4275.1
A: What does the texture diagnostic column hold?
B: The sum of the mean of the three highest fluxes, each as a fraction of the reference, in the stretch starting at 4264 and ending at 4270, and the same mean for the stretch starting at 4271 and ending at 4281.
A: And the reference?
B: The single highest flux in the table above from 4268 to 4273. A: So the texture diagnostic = 2.09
